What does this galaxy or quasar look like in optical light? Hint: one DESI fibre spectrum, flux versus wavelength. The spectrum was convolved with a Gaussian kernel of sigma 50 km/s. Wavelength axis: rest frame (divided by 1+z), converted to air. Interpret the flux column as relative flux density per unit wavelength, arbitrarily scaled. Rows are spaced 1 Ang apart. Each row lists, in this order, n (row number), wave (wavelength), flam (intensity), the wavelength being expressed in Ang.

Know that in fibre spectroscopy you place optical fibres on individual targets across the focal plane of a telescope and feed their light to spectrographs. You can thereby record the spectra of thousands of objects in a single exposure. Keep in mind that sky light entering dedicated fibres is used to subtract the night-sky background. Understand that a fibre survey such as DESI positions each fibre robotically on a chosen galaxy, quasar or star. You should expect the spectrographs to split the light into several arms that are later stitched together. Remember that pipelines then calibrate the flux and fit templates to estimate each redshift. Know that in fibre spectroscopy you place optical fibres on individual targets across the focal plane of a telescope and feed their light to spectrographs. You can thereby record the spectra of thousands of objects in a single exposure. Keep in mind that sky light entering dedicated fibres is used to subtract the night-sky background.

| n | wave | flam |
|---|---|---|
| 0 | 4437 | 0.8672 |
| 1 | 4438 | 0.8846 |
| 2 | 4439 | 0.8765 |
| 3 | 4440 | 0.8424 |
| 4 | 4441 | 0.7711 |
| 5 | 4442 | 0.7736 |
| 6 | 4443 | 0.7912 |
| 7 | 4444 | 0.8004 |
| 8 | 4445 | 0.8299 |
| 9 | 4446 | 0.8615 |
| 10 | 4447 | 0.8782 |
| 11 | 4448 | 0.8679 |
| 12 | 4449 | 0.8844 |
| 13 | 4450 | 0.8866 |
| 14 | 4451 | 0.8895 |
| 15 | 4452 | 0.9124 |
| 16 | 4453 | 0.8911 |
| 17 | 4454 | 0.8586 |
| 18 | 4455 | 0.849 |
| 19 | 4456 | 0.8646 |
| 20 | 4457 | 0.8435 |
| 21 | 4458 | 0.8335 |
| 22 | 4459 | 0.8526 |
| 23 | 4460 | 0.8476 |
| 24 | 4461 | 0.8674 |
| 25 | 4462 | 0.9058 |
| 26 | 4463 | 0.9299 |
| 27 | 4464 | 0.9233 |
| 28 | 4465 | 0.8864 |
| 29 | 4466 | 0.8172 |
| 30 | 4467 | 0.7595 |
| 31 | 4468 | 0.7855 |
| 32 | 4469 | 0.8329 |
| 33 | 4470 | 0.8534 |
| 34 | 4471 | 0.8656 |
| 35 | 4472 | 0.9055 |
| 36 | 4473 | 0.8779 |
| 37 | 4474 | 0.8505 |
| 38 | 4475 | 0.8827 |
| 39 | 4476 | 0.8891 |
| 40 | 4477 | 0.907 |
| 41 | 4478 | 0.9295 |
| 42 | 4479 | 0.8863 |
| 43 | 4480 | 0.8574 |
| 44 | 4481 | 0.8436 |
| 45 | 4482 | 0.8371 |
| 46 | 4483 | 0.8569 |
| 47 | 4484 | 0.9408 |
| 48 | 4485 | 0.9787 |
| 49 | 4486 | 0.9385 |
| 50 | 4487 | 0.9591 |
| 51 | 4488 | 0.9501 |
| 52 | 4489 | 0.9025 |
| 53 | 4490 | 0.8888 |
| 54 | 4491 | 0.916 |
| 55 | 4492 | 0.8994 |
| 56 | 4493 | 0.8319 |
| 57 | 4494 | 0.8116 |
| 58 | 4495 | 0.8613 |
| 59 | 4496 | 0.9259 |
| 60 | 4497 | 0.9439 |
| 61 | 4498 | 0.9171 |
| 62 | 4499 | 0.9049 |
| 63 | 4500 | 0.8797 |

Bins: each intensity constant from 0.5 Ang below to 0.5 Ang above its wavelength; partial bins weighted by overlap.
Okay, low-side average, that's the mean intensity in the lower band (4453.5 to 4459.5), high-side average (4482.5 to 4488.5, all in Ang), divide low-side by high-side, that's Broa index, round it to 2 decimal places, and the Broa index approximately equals 0.91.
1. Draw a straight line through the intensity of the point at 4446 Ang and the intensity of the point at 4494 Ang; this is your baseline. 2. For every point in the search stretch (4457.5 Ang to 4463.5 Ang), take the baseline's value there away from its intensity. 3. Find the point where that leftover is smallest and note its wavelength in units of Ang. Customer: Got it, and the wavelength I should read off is 4458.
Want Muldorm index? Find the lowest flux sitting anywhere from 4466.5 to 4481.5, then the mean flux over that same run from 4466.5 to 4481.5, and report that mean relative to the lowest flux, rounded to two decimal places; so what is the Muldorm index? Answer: 1.13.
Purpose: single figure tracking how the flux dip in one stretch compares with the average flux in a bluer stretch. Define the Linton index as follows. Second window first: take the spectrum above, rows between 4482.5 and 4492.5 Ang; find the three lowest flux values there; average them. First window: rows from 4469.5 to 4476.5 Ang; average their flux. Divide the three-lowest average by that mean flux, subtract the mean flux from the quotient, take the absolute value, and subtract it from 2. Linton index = 1.87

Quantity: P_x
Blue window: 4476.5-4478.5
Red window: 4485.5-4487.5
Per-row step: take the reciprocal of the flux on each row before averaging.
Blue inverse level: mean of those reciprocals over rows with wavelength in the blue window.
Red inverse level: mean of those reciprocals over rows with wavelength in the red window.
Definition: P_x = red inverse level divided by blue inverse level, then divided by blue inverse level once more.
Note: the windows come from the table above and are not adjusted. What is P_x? 0.89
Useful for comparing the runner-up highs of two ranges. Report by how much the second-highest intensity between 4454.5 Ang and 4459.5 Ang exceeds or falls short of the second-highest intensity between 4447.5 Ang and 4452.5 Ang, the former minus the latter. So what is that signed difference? -0.037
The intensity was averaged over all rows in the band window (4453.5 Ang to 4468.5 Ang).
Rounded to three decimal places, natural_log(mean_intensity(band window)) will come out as -0.157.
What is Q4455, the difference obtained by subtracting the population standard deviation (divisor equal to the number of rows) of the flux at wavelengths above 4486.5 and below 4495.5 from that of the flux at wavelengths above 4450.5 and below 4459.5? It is -0.022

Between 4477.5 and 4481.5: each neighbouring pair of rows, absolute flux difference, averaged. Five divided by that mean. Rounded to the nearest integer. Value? 175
